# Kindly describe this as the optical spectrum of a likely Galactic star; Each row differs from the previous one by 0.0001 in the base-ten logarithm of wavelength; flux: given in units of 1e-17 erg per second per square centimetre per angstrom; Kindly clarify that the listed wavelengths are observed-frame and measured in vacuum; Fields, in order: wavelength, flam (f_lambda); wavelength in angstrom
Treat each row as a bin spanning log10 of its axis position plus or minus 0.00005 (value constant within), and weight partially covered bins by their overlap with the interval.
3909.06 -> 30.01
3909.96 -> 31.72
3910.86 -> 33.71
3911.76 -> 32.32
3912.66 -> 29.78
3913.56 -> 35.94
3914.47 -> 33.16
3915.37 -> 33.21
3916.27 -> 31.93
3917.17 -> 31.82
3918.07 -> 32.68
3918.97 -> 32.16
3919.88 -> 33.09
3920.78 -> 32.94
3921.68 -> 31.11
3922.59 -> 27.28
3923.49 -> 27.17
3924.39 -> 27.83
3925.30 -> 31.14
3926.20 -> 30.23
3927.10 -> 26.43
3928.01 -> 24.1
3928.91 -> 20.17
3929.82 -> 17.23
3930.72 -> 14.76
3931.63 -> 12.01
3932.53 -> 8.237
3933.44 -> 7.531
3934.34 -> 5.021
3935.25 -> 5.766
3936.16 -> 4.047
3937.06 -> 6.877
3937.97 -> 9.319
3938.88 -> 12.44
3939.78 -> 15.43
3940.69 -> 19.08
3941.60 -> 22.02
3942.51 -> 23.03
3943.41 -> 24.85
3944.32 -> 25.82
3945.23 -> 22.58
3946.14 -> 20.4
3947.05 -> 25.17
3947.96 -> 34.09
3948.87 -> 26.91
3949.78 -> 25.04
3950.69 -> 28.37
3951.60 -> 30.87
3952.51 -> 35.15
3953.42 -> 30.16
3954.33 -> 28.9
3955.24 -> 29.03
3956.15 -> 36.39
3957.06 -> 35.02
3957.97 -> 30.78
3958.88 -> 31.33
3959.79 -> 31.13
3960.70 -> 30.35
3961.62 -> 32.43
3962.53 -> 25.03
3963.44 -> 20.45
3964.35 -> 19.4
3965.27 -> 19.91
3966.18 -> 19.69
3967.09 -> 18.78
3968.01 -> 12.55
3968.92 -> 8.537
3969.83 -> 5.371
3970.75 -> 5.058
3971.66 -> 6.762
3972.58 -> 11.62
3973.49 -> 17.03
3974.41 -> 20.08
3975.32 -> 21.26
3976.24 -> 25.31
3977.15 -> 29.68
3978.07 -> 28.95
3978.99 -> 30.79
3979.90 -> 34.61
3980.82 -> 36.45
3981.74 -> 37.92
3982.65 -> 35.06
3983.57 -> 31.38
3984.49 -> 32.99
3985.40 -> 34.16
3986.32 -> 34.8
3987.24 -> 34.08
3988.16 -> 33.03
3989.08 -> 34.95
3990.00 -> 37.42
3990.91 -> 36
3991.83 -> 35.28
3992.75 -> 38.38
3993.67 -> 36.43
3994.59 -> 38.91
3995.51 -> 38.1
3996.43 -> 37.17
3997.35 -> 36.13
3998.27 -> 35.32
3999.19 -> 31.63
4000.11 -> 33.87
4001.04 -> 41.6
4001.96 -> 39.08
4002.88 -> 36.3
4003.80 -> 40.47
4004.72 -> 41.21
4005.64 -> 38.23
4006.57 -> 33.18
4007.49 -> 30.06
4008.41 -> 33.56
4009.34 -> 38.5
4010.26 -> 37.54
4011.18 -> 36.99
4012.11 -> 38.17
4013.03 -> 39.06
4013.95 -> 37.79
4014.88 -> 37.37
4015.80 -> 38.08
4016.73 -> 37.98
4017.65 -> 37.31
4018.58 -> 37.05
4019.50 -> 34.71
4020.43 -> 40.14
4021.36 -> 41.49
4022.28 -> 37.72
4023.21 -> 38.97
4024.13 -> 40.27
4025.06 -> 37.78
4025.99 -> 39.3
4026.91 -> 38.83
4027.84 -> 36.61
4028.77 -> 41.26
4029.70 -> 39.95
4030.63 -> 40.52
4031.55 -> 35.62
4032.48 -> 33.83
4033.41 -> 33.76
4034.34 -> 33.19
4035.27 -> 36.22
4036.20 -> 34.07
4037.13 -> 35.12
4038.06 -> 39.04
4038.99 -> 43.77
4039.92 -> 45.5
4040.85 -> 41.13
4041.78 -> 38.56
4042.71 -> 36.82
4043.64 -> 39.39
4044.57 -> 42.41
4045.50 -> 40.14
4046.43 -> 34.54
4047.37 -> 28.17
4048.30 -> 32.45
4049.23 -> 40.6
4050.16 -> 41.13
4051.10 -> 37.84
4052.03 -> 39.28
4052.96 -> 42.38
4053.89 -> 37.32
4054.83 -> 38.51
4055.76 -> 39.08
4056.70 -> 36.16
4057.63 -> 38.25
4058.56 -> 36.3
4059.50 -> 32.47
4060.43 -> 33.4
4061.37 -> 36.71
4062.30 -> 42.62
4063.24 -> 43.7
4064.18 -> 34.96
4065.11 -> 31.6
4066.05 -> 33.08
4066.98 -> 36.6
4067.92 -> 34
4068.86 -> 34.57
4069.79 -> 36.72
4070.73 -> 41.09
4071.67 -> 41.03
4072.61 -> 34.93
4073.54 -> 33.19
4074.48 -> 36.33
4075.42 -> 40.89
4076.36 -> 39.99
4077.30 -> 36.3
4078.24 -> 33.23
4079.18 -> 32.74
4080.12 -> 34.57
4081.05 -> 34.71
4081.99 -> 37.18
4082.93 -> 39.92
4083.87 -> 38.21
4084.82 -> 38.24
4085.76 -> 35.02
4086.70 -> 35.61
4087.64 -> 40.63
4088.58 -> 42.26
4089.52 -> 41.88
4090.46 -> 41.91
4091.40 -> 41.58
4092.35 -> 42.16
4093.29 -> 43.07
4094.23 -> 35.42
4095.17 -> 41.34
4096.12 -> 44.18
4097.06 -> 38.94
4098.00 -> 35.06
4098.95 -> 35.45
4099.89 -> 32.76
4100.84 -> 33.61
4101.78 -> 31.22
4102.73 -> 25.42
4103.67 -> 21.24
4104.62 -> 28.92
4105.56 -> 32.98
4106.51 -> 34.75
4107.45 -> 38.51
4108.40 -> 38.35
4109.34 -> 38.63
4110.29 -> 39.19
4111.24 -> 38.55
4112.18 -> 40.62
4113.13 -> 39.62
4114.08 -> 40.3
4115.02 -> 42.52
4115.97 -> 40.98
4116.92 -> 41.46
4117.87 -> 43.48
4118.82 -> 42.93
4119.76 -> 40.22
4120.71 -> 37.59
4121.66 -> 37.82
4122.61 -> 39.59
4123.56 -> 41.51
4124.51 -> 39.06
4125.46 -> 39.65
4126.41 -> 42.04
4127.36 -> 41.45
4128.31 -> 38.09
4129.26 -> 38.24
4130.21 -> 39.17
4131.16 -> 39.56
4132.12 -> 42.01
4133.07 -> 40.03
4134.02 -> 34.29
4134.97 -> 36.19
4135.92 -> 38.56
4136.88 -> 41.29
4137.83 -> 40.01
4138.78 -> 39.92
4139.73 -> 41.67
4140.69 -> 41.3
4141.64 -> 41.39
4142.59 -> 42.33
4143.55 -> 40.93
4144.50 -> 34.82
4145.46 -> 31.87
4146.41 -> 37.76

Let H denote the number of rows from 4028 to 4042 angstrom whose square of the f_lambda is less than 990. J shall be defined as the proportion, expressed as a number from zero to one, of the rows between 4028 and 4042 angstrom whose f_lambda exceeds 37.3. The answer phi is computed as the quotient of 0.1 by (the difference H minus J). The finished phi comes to -0.19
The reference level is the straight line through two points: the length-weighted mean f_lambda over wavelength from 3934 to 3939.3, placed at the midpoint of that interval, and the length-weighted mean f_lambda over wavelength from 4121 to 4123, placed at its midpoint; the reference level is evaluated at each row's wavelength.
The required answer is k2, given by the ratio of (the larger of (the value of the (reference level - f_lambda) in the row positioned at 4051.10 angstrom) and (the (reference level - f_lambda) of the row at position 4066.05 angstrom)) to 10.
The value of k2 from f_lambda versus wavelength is -0.40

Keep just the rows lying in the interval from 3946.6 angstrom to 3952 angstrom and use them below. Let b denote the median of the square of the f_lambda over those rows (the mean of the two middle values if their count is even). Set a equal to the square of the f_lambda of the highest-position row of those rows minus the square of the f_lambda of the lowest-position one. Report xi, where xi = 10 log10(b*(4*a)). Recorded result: 60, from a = 319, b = 765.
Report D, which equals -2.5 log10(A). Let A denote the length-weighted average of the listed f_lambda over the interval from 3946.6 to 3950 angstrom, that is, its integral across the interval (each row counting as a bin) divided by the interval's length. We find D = -3.62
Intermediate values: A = 28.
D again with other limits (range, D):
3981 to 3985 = -3.85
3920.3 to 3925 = -3.67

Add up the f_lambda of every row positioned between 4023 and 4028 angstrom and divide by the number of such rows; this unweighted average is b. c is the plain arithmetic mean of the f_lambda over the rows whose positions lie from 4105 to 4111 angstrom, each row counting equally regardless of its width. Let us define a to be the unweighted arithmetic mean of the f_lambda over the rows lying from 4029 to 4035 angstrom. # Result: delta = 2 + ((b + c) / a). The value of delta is 4.09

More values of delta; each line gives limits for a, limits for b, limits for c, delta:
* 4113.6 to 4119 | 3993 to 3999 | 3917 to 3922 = 3.65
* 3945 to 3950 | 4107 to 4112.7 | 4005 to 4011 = 4.89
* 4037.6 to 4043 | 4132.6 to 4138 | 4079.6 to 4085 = 3.85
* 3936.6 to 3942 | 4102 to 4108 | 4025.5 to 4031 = 6.91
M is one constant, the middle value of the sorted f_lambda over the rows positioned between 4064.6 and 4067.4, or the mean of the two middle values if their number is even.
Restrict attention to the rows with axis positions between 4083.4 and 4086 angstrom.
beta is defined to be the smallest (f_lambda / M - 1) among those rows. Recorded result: 0.06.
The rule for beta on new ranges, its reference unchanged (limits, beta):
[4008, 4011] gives 0.01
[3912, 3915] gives -0.10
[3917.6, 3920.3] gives -0.03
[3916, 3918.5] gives -0.04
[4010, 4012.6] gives 0.12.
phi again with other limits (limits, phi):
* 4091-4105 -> 0.03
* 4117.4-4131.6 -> -0.10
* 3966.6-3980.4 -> 0.01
